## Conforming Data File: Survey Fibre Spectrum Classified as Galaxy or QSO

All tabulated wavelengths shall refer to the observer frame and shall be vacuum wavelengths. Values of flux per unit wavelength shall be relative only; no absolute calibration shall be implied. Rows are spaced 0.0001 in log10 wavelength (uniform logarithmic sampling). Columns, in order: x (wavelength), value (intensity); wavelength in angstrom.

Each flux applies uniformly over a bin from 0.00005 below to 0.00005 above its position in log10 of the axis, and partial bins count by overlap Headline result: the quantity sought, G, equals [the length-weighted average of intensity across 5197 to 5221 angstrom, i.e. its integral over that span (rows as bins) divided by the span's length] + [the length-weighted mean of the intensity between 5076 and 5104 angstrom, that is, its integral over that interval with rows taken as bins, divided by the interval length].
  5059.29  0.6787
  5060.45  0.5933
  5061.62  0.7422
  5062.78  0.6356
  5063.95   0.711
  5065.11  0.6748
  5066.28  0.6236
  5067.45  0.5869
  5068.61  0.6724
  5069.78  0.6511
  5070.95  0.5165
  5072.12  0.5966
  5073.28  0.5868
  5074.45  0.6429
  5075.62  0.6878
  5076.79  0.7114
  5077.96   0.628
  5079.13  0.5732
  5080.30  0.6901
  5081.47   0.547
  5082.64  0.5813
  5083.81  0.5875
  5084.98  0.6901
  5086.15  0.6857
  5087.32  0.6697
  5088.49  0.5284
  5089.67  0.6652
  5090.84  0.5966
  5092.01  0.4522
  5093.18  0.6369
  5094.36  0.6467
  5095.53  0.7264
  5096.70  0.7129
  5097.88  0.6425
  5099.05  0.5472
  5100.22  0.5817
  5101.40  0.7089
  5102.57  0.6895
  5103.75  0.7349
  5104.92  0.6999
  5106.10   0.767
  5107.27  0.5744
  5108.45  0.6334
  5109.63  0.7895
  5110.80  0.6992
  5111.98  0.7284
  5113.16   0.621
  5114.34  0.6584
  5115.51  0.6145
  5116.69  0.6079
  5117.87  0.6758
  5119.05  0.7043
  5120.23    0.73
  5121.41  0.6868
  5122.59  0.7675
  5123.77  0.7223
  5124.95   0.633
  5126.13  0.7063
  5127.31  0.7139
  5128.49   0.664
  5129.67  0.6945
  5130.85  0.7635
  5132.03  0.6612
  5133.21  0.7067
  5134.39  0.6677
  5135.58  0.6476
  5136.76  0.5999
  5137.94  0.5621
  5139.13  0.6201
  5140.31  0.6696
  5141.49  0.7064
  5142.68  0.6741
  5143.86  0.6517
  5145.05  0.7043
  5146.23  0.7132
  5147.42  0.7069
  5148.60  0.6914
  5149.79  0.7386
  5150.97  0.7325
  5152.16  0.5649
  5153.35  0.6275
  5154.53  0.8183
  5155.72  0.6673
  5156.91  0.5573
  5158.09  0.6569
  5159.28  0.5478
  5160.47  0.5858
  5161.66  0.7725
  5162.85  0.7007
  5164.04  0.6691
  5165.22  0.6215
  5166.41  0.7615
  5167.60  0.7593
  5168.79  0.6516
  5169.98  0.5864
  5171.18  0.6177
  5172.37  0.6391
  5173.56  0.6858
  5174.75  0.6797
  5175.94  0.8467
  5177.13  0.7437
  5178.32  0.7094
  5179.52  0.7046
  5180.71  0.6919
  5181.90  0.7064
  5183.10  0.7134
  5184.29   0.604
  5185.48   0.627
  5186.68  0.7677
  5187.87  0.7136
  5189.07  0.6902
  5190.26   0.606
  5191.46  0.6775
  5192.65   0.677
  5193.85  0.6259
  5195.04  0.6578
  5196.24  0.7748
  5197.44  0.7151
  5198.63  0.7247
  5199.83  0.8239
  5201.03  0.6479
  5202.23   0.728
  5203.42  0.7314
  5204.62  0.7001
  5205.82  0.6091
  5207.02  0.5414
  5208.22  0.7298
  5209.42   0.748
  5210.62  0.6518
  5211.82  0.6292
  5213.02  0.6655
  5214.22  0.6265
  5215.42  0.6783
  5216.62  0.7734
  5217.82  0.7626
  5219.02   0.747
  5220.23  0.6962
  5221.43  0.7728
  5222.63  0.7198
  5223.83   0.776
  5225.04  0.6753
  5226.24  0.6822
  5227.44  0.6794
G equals 1.33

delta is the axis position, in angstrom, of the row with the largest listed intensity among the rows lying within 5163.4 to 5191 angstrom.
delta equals 5175.94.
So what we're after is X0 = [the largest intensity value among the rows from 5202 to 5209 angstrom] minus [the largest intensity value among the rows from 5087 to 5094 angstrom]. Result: 0.062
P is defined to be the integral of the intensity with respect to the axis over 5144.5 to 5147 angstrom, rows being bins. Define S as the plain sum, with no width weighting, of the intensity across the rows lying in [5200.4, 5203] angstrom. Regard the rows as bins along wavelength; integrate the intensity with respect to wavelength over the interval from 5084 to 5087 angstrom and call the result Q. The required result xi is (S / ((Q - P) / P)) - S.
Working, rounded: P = 1.8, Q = 2.02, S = 1.38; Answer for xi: 8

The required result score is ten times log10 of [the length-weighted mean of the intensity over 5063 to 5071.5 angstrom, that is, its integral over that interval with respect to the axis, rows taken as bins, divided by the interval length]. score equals -1.98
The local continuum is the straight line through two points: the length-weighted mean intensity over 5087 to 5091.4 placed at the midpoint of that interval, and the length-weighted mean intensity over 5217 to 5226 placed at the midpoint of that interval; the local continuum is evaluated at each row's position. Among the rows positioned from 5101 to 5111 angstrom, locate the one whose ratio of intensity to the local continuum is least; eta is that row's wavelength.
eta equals 5107.27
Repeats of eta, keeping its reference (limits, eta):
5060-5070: 5067.45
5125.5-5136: 5135.58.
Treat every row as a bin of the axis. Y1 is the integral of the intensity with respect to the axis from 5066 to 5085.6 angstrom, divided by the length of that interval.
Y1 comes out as 0.622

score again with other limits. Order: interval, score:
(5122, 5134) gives -1.53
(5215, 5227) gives -1.38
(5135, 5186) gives -1.72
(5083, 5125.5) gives -1.80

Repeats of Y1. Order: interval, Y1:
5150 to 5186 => 0.676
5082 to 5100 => 0.624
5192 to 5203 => 0.709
